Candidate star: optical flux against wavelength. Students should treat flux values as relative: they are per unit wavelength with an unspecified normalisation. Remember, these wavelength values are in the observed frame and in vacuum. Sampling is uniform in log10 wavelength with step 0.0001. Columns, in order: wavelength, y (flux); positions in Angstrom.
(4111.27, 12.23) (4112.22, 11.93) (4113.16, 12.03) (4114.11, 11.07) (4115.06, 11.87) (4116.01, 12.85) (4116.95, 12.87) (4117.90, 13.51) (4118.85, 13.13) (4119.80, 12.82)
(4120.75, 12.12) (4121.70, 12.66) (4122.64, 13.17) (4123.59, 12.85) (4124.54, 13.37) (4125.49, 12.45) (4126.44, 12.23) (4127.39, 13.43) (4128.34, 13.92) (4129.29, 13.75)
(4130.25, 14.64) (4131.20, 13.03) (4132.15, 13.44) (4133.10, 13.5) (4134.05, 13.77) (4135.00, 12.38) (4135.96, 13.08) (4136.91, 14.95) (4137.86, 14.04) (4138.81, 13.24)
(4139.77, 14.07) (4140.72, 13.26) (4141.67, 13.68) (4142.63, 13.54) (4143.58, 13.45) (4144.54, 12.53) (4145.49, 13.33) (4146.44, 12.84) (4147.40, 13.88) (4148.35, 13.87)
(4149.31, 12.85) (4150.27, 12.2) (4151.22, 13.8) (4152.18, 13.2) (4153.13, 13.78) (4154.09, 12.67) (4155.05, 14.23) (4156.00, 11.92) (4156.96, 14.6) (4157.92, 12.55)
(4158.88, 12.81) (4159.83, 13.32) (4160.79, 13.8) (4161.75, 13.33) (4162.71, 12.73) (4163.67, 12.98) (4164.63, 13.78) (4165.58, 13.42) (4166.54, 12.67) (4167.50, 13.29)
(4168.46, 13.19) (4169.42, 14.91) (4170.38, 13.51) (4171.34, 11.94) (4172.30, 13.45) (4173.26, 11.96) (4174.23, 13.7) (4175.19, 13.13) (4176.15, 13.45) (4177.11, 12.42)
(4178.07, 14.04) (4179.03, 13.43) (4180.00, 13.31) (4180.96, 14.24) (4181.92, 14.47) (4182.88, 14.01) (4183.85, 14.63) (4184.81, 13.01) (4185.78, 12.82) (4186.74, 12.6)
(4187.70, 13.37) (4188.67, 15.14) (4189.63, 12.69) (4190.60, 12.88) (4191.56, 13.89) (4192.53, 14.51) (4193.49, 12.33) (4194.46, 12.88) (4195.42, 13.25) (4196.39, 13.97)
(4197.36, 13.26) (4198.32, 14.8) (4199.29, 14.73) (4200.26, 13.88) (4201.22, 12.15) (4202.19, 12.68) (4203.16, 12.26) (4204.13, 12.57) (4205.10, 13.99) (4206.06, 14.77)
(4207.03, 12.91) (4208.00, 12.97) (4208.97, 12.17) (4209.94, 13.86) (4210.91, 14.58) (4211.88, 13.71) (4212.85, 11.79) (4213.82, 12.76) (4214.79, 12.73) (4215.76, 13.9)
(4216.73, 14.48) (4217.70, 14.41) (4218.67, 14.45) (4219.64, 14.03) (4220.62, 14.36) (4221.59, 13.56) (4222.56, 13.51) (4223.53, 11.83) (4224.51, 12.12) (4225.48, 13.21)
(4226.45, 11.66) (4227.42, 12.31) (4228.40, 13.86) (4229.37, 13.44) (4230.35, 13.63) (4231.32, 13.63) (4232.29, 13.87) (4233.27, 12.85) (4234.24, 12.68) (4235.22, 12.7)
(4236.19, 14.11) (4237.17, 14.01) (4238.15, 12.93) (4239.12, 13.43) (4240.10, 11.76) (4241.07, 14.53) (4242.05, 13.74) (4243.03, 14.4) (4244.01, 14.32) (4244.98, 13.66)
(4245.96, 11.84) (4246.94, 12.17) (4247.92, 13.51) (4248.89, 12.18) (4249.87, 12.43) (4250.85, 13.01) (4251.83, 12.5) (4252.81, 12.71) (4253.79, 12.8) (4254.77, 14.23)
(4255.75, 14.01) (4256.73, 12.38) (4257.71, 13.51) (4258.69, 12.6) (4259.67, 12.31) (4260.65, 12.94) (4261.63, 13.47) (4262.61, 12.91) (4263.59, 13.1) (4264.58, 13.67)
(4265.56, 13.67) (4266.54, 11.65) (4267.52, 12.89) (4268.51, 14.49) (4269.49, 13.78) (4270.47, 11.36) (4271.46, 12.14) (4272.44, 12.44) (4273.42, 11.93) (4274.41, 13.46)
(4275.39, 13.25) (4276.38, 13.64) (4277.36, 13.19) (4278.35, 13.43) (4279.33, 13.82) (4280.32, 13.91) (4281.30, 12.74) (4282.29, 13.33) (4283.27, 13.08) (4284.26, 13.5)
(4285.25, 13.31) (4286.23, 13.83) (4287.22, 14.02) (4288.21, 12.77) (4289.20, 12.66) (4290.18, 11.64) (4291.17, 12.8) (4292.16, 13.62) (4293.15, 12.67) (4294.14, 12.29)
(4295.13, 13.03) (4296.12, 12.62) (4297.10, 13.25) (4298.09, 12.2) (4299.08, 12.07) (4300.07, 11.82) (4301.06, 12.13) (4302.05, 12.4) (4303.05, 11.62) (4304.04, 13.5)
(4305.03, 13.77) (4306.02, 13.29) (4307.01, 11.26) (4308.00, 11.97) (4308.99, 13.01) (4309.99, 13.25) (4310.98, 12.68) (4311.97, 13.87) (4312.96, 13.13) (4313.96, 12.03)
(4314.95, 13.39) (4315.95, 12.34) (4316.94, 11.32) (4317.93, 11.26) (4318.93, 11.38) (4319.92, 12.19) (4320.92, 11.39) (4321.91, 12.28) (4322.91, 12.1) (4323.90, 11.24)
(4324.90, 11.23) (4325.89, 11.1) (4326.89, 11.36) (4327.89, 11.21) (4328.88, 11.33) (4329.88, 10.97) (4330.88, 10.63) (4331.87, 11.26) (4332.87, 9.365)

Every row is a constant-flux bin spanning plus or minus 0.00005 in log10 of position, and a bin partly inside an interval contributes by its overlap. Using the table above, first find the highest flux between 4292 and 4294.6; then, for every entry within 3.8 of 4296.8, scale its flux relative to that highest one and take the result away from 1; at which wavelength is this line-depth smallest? 4297.10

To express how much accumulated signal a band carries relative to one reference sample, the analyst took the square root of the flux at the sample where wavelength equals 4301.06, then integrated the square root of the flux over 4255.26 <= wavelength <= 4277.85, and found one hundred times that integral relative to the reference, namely 2337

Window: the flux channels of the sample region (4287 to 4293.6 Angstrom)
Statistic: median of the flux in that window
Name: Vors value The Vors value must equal 12.8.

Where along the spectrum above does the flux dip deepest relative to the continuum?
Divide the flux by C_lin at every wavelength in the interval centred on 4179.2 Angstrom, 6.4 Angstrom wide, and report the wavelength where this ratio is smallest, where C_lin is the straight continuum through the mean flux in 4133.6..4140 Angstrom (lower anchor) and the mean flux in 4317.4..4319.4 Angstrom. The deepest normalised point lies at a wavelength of 4177.11 Angstrom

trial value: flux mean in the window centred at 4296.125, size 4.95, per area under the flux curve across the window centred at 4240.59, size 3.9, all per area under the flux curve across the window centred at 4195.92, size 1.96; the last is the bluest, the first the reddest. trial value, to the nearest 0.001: 0.009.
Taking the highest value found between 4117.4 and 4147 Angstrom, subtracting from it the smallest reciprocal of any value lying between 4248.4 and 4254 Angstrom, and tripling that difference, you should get 44.6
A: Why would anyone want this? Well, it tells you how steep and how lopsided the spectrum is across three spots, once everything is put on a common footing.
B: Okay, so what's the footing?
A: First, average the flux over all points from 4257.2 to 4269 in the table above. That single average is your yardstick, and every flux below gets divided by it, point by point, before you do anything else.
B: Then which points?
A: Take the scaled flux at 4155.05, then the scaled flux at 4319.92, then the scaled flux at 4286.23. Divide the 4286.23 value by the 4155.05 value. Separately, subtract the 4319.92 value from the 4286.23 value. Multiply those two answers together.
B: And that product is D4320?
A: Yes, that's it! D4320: 0.12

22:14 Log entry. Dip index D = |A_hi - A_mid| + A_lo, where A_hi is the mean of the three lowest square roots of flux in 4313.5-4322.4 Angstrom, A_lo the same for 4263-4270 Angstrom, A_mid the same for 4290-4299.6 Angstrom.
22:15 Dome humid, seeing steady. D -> 3.64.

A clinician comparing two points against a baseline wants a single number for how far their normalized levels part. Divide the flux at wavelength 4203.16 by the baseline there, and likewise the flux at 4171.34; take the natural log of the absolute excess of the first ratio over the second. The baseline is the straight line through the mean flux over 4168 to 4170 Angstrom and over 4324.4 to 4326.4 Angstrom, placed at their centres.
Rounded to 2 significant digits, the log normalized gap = -2.8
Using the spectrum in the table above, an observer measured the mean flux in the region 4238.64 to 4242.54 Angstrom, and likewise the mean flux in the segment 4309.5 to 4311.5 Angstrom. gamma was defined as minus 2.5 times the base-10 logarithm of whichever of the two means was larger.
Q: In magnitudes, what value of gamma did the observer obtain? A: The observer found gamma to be -2.81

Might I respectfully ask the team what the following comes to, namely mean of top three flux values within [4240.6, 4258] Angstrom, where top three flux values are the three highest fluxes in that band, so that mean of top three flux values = 14.4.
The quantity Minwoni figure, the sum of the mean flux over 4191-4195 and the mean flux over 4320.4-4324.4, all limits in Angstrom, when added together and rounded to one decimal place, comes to 25.2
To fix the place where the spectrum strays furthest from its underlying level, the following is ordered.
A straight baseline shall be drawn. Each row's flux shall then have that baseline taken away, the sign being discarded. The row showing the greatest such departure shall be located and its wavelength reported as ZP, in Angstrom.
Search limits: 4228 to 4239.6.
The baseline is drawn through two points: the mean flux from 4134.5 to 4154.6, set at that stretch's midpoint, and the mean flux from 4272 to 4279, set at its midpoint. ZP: 4236.19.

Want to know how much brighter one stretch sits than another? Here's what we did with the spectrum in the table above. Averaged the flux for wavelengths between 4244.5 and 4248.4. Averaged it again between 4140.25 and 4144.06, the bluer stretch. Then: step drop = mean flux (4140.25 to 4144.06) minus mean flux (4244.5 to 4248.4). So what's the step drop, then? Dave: 0.7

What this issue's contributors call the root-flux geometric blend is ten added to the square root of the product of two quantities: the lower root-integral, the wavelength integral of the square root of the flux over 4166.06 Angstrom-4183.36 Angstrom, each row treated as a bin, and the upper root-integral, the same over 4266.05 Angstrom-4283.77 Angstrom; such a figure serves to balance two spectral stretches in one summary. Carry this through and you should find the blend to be 73.6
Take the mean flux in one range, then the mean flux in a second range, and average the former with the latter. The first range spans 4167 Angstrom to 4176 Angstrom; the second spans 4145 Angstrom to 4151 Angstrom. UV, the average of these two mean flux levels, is 13.2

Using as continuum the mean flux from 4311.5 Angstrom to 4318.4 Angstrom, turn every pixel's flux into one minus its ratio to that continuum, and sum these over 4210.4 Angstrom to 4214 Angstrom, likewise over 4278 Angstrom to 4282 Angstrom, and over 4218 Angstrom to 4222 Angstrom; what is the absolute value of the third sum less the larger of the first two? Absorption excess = 0.29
